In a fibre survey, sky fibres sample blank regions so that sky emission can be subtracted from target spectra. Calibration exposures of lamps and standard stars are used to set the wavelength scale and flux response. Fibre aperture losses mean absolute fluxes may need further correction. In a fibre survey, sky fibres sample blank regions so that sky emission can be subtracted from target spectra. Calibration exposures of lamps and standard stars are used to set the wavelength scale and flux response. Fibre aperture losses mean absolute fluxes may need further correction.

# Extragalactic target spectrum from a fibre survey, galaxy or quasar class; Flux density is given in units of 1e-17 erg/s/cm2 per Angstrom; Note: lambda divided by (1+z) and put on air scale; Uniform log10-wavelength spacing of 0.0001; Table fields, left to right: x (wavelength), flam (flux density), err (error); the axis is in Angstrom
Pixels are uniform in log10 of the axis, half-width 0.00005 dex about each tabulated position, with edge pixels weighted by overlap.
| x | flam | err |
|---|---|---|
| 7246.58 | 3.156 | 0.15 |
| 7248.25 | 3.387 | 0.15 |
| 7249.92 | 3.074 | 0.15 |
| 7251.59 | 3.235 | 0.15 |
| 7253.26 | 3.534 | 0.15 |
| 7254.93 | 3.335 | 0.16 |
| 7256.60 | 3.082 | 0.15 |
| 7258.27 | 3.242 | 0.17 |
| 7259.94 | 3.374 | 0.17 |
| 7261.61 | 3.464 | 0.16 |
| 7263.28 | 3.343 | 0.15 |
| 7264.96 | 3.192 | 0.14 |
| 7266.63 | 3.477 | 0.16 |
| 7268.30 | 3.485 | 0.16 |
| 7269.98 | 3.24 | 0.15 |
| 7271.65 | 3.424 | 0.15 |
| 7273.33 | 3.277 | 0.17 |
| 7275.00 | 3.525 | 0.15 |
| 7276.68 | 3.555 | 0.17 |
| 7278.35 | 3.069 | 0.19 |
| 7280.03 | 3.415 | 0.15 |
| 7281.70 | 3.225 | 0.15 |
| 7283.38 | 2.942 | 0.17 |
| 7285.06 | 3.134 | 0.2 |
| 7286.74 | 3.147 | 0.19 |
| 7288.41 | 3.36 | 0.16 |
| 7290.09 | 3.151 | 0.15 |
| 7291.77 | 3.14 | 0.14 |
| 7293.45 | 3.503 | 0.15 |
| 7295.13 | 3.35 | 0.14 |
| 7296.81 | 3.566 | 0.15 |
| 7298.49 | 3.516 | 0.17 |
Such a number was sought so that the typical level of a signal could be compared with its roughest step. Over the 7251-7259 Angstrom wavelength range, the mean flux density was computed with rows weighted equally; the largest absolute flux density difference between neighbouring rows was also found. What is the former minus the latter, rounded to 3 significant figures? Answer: 2.99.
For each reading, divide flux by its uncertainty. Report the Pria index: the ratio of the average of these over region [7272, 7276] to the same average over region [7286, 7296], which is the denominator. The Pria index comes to 1.00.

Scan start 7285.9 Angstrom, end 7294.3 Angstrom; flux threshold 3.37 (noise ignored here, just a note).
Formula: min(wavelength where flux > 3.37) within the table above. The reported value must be 7293.45 Angstrom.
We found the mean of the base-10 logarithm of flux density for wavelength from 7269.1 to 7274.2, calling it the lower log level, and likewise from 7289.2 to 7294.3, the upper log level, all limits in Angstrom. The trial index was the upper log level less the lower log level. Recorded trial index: -0.01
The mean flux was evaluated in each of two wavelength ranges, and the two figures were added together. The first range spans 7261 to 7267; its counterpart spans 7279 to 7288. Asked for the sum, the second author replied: 6.54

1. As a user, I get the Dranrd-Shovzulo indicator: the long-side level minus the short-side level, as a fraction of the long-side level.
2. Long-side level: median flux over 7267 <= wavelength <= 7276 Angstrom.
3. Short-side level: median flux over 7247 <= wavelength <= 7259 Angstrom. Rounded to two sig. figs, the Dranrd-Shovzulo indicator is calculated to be 0.053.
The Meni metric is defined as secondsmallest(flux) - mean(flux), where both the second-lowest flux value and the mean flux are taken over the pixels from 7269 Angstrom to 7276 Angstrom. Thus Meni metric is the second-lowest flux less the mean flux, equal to -0.09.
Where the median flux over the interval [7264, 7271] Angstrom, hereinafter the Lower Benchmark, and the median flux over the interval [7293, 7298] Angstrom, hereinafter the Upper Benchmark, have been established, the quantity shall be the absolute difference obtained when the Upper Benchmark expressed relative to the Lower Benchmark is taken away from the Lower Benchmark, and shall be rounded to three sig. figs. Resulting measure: 2.32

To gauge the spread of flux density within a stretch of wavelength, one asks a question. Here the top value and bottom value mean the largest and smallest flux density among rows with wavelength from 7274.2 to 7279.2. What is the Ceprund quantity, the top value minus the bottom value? 0.49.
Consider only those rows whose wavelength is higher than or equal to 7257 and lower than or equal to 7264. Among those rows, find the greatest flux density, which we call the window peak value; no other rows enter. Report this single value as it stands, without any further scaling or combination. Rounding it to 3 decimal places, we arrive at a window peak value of 3.464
